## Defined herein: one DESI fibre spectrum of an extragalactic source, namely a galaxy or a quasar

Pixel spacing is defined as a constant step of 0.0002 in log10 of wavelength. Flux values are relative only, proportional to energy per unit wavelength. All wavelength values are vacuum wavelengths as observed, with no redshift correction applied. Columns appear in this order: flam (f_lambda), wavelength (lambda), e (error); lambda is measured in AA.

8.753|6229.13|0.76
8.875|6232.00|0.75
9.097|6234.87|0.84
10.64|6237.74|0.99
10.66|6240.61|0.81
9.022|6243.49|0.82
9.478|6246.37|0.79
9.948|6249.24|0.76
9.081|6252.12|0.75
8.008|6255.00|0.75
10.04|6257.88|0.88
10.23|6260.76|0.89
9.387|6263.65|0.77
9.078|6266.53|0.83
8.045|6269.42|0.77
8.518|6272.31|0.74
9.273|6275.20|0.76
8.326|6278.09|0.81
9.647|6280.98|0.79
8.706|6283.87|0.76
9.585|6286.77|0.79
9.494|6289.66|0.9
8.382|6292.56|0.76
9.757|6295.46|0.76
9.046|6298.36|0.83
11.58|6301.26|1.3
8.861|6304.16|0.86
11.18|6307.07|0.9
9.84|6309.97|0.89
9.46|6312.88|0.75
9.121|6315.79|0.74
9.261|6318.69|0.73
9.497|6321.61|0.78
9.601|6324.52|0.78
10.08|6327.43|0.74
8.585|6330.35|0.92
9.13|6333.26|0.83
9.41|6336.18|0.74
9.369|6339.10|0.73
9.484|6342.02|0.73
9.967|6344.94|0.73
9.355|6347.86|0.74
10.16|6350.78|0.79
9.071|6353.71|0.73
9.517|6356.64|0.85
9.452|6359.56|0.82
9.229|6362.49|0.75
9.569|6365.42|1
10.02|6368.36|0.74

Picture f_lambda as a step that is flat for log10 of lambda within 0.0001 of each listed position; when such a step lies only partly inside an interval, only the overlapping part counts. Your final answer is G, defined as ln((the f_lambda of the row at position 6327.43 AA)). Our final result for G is 2.31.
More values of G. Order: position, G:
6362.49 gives 2.22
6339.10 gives 2.24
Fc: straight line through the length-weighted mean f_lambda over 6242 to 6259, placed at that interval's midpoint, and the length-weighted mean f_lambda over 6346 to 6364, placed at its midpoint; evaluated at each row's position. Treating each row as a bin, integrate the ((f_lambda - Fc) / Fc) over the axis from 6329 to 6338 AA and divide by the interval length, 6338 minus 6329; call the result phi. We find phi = -0.039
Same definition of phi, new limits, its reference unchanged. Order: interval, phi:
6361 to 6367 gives -0.009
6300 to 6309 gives 0.119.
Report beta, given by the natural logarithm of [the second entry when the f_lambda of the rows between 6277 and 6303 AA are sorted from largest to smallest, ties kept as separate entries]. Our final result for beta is 2.28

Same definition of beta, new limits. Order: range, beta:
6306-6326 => 2.29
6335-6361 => 2.30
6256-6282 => 2.31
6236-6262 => 2.36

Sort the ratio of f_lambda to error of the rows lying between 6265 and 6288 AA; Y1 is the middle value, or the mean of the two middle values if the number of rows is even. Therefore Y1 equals 11.5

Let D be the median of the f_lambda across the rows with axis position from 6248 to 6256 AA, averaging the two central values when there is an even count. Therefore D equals 9.1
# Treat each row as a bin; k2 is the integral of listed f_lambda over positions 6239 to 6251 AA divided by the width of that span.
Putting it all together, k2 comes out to 9.8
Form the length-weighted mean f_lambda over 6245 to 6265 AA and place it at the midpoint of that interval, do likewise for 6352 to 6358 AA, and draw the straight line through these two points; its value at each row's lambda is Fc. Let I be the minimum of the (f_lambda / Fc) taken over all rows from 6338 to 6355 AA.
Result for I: 0.97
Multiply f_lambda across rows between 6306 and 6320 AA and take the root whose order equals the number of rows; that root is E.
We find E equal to 9.75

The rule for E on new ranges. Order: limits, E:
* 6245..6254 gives 9.50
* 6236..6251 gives 9.93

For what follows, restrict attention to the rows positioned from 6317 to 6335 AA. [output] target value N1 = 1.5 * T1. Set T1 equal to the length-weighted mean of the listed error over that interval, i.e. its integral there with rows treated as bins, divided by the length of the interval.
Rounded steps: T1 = 0.80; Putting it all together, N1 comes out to 1.19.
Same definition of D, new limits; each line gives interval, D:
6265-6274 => 8.5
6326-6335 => 9.1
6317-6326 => 9.5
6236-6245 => 10.6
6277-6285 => 8.7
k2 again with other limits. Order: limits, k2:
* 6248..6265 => 9.4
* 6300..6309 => 10.5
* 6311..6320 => 9.3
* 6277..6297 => 9.1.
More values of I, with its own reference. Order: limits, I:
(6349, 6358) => 0.97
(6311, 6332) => 0.92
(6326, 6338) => 0.92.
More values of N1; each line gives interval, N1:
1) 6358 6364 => 1.18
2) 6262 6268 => 1.20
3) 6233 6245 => 1.29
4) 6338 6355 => 1.11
